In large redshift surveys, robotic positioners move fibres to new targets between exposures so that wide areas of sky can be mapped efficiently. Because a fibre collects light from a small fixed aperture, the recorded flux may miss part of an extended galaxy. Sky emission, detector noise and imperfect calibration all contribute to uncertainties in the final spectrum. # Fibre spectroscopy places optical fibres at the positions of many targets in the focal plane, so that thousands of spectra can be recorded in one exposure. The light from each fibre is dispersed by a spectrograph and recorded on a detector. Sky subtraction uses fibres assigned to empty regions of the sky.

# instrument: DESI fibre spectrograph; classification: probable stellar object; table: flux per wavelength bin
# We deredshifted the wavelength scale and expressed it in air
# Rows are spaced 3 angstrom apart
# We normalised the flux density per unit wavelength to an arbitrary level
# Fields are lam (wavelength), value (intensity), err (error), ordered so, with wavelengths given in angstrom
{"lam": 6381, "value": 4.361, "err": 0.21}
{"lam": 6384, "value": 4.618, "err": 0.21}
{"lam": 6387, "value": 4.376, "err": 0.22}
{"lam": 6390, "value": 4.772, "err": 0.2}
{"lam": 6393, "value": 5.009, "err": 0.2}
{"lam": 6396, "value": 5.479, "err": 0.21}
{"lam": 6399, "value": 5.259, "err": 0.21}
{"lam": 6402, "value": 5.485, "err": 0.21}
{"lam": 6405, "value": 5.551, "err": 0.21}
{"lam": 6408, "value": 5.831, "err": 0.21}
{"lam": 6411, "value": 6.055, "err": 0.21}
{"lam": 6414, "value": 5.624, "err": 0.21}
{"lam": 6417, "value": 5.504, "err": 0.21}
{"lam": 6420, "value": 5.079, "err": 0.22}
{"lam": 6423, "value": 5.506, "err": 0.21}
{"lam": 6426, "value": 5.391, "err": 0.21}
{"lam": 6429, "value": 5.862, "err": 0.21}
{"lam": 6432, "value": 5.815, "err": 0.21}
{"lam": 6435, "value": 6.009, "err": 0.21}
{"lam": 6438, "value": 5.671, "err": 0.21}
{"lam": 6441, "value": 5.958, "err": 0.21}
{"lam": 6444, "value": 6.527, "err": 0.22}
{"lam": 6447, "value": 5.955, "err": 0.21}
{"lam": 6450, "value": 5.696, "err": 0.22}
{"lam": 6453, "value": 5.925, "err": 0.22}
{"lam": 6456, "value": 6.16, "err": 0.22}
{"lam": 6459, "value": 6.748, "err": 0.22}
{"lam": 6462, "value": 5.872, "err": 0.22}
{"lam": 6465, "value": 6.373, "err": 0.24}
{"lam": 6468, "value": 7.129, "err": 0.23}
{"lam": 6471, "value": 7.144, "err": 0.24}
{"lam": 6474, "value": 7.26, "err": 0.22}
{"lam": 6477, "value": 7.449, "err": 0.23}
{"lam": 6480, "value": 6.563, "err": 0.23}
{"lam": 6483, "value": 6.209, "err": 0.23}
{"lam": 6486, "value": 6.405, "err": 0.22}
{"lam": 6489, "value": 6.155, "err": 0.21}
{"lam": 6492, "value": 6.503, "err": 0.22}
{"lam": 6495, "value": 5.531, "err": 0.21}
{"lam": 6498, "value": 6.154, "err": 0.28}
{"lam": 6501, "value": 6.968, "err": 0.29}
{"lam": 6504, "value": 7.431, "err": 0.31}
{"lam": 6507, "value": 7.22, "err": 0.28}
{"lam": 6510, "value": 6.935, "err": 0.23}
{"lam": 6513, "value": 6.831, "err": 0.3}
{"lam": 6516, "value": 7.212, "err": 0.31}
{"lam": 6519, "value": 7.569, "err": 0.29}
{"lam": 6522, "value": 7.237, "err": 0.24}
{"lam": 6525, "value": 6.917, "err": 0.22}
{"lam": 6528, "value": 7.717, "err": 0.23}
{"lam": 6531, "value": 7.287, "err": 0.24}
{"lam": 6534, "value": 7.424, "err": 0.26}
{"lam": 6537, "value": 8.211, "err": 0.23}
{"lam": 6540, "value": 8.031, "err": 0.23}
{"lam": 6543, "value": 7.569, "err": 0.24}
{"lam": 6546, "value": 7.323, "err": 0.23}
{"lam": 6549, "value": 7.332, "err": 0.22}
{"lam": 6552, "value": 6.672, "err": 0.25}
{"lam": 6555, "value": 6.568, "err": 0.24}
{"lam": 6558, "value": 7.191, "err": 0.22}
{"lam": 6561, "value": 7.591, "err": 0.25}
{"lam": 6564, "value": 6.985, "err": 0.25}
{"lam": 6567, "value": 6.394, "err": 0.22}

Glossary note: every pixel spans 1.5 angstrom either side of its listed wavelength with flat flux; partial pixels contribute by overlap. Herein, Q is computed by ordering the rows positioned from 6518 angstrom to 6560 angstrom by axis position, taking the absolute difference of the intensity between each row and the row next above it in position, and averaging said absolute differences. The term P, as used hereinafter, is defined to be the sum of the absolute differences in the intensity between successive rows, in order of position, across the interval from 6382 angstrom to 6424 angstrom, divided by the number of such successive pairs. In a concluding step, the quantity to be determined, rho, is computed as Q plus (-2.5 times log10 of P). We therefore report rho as 1.74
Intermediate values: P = 0.29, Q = 0.392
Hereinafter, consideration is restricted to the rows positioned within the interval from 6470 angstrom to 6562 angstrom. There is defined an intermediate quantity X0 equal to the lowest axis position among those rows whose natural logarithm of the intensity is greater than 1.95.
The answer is 6471 angstrom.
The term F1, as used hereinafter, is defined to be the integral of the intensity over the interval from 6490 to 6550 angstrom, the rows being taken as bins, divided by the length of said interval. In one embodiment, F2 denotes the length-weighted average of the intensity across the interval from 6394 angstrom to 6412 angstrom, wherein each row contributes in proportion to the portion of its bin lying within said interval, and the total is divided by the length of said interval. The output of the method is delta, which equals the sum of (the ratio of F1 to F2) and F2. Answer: 6.86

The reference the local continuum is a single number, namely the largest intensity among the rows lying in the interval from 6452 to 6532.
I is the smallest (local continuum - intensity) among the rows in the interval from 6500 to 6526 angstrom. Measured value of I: 0.15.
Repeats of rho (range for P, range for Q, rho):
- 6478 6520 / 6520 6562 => 1.36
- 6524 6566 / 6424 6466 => 1.34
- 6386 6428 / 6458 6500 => 1.85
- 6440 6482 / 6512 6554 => 1.27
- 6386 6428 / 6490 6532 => 1.85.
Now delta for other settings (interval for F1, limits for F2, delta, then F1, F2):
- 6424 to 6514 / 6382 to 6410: 6.39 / 6.4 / 5.2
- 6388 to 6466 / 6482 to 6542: 7.83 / 5.7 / 7.0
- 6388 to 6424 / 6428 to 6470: 7.02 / 5.4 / 6.1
